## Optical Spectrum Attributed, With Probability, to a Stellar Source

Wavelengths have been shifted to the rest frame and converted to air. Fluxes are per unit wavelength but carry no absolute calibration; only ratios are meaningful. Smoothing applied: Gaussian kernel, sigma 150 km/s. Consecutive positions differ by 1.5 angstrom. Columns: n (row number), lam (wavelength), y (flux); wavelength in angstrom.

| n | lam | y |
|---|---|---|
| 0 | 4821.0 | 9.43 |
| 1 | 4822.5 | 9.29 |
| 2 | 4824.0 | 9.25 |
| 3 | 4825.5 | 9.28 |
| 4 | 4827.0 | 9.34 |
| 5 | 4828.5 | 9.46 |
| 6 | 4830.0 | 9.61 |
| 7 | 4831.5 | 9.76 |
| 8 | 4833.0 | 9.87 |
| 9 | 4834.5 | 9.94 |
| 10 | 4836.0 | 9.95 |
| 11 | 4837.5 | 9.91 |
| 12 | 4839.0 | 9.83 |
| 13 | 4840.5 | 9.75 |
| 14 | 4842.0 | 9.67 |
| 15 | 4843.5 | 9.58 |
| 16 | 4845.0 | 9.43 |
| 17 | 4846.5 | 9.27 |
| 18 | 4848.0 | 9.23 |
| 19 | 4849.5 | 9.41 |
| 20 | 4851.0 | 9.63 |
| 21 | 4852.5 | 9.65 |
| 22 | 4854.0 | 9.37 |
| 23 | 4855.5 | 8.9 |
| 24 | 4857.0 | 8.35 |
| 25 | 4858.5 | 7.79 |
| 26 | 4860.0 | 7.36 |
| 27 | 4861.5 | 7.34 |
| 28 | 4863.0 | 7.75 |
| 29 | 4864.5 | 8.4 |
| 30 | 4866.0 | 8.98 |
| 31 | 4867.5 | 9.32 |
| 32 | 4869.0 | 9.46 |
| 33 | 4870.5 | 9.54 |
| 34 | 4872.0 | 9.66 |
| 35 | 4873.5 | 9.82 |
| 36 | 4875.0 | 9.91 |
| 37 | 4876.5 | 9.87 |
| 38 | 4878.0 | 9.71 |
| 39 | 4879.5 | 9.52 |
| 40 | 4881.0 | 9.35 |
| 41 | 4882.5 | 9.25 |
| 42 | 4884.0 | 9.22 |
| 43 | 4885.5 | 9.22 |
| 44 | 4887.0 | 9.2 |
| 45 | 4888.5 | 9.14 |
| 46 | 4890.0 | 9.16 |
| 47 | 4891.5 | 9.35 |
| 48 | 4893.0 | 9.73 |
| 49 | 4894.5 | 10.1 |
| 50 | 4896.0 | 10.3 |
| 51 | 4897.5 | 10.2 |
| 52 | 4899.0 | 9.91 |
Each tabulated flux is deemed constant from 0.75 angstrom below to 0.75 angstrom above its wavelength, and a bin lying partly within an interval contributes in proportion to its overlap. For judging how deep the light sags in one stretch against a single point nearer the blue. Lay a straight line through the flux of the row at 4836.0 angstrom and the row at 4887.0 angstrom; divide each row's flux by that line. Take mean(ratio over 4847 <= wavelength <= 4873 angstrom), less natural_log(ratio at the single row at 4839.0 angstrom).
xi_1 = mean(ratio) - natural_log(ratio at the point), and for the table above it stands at 0.93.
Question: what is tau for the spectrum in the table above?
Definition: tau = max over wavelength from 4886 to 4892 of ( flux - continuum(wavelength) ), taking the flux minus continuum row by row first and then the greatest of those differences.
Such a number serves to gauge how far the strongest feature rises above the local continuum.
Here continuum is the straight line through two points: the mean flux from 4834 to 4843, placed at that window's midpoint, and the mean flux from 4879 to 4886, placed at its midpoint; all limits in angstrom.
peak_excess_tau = 0.15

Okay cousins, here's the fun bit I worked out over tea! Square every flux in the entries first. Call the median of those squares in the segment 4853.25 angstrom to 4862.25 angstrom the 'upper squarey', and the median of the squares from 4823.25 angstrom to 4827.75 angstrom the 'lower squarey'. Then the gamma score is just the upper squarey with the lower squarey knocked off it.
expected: -21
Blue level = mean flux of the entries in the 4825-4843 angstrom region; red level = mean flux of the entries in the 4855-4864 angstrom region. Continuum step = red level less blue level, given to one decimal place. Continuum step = -1.8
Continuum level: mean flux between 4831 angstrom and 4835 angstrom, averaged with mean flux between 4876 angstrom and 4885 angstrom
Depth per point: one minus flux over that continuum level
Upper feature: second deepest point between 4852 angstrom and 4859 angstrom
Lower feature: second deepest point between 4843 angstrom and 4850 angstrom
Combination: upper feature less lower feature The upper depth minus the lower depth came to 0.10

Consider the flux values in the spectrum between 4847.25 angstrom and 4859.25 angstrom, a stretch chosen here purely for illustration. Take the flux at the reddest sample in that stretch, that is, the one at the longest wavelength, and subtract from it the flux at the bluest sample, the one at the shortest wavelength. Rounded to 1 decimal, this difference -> -1.4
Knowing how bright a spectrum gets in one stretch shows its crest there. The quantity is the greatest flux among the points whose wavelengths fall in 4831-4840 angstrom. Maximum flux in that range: 9.95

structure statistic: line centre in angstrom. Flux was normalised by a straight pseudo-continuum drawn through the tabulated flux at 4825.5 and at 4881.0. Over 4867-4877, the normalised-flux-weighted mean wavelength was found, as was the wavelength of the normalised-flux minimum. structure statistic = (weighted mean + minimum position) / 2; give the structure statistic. 4869.8 angstrom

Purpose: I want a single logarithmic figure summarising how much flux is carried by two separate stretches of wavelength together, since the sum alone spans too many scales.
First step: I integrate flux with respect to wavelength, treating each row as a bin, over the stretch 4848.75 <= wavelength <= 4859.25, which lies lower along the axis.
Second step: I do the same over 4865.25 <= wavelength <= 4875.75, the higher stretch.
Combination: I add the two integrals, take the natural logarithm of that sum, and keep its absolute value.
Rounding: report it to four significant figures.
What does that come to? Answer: 5.271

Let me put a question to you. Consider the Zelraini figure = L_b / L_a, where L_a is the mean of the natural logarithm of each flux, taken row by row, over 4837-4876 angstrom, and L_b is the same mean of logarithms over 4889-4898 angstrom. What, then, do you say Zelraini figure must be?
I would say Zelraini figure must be 1.03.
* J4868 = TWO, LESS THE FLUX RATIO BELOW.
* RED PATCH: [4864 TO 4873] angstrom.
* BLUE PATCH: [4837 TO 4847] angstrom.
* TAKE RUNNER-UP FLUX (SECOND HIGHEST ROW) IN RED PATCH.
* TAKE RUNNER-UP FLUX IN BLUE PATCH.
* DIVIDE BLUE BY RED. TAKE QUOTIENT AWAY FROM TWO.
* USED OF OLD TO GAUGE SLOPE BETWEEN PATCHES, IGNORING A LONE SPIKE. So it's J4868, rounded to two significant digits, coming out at 0.97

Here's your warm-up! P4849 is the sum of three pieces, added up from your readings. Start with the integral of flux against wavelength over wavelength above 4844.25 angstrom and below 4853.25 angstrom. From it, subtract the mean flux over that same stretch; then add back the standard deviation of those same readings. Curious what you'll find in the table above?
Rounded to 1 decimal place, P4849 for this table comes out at 75.7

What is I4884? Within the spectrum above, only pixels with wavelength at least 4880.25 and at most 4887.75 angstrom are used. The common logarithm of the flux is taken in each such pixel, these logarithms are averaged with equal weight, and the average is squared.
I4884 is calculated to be 0.93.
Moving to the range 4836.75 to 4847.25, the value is 0.97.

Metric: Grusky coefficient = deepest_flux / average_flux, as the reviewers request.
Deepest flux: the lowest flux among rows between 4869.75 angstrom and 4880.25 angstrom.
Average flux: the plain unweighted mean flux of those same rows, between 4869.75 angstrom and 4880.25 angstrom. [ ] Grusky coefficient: 0.980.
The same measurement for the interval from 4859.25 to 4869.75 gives 0.877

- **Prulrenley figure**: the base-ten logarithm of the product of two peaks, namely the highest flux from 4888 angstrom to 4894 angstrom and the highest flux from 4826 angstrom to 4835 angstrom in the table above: 1.985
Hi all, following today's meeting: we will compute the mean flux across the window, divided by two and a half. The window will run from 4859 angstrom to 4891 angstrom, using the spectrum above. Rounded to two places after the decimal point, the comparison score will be 3.64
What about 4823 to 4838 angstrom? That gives 3.85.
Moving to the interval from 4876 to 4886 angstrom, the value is 3.78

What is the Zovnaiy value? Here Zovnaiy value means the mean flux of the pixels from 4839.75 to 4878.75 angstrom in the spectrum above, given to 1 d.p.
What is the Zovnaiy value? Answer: 9.1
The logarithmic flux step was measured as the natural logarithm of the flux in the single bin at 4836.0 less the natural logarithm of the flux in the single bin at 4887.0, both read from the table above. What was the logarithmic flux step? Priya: 0.078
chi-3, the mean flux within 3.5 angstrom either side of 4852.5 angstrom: 9.4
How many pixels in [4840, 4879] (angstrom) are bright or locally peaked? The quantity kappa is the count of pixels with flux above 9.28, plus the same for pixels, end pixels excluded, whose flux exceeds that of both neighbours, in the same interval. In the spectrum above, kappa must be 18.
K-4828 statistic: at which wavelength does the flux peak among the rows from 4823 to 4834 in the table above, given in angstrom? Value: 4833.0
